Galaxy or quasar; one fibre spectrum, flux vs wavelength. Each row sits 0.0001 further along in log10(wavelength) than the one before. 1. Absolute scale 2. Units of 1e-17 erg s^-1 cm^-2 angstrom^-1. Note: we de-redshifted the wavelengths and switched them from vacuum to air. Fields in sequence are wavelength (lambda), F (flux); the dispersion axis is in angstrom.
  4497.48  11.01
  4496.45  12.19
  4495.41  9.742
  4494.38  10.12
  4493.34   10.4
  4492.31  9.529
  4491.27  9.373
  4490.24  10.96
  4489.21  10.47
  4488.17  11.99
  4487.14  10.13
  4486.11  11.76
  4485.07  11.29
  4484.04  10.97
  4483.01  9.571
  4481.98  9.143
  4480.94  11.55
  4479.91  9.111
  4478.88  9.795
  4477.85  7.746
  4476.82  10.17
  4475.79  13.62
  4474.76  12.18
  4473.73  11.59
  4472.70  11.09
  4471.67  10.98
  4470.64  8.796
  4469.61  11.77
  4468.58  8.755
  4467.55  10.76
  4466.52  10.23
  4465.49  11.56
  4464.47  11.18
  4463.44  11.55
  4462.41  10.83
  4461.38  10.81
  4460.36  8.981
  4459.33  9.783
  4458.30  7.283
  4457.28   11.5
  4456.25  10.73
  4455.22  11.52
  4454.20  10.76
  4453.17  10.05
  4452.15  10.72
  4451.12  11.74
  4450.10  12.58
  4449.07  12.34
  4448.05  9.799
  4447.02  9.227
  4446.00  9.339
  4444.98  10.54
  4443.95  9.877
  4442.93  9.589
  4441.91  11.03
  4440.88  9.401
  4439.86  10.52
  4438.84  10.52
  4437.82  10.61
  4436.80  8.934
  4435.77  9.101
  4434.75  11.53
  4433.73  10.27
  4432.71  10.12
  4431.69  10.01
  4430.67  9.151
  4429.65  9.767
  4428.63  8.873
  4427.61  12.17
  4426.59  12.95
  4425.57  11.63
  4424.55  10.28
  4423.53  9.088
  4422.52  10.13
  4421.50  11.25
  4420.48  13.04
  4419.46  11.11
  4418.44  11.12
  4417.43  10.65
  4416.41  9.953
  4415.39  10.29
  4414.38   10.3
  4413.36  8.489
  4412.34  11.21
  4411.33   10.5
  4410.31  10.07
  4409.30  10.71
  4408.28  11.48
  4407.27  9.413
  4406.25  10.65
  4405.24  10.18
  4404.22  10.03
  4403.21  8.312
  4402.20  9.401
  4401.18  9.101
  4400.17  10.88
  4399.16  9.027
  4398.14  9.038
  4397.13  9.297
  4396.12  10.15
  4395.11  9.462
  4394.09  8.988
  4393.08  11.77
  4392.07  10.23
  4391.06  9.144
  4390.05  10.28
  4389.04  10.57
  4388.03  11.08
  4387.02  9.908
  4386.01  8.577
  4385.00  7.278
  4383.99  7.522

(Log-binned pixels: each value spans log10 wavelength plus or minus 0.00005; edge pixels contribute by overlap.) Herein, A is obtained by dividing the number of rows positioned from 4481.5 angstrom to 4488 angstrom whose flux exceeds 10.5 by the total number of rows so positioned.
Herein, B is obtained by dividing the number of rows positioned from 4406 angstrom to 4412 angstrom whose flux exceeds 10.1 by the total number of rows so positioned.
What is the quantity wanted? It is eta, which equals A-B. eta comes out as -0.2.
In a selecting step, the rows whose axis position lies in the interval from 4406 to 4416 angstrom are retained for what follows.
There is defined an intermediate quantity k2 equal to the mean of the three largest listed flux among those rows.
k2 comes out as 11.1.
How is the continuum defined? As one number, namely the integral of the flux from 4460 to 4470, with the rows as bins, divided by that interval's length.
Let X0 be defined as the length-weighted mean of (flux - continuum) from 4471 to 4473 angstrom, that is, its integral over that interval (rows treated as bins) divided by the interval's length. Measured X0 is 0.20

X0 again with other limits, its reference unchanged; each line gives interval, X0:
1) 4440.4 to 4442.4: -0.44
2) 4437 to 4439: -0.34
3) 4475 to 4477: 1.57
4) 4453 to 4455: -0.03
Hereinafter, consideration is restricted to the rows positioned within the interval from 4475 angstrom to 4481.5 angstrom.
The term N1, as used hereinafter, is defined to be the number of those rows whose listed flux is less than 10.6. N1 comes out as 4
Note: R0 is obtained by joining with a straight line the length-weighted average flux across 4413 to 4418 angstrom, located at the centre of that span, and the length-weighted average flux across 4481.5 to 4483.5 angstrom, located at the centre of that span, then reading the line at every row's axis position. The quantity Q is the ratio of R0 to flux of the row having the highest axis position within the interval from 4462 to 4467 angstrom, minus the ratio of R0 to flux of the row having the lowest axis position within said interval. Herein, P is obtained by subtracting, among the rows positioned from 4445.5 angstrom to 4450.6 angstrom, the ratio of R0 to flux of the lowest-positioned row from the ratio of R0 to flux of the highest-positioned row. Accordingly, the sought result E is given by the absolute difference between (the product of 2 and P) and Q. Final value 0.59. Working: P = -0.3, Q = 0.048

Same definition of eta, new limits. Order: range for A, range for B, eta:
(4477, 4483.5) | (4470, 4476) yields -0.7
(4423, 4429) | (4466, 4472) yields -0.2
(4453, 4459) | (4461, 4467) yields -0.3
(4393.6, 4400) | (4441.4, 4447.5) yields -0.3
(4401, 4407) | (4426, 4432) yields -0.2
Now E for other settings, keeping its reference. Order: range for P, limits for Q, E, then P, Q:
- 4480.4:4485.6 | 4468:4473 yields 0.26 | 0.0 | -0.232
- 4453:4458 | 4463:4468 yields 0.31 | -0.1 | 0.057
